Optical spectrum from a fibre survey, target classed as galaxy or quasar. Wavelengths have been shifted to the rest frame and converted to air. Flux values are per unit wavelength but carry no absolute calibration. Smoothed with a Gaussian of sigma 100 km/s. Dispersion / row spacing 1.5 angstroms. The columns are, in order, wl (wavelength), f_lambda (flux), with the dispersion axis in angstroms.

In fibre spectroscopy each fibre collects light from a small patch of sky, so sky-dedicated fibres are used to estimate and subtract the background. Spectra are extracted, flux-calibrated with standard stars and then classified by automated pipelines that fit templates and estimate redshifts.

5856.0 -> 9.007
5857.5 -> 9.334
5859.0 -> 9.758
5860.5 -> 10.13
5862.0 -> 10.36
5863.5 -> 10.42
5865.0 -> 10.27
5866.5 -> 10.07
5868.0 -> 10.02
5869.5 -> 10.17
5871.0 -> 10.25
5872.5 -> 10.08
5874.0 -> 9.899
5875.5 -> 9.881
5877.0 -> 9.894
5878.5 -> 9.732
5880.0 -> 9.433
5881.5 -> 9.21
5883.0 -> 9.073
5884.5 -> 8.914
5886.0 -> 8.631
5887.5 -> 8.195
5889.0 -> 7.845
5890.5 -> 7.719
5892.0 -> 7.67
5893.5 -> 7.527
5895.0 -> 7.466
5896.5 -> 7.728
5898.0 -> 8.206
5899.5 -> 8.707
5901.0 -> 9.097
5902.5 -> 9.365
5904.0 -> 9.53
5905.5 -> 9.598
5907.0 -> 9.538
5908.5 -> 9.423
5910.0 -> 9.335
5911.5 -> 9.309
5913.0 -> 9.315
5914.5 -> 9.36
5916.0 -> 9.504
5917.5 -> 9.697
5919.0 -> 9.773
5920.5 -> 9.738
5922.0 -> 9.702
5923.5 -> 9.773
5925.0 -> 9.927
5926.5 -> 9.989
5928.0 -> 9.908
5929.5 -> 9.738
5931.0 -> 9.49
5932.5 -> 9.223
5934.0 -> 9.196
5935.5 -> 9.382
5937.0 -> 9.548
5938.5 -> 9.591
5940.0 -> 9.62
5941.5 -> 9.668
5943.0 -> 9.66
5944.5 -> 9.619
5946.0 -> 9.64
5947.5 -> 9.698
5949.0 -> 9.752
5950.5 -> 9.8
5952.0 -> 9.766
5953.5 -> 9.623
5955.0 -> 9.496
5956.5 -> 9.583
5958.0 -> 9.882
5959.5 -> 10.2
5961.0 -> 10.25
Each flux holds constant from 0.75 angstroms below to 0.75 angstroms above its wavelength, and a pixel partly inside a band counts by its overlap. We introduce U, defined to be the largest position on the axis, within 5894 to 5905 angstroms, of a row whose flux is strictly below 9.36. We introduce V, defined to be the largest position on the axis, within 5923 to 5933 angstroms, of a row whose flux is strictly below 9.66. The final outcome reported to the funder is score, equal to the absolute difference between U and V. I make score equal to 31.5 angstroms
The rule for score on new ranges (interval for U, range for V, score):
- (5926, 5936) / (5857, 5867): 76.5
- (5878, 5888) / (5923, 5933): 45.0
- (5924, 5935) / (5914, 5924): 18.0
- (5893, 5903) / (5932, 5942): 39.0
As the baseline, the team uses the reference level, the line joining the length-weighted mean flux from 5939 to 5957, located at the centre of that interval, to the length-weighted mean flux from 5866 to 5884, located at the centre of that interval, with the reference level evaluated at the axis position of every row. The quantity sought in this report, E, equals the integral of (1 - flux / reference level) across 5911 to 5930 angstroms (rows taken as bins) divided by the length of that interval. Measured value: 0.00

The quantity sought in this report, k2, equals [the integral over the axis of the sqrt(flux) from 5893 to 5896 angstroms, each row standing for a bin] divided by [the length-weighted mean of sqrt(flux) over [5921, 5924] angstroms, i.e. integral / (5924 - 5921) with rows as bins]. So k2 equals 2.64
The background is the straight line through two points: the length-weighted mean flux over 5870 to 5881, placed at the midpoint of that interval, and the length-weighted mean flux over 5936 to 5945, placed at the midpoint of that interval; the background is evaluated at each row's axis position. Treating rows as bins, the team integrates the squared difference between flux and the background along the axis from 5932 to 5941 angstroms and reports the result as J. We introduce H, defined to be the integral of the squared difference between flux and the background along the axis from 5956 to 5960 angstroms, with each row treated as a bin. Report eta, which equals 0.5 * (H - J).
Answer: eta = 0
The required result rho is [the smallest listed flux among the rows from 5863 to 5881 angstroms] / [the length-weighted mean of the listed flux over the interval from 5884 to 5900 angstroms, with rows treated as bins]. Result 1.17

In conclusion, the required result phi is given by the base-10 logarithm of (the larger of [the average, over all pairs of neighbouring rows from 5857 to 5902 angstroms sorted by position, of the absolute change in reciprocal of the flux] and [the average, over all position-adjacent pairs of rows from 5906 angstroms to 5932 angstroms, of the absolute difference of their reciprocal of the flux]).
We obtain -2.57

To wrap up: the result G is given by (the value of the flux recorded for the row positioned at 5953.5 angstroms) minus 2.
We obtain 7.62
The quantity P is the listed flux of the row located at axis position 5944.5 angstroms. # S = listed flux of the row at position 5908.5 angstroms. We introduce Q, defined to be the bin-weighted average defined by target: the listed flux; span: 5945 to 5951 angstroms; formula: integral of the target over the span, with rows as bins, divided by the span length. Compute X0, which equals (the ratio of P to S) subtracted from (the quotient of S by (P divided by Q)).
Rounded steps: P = 9.619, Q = 9.7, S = 9.423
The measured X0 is 8.5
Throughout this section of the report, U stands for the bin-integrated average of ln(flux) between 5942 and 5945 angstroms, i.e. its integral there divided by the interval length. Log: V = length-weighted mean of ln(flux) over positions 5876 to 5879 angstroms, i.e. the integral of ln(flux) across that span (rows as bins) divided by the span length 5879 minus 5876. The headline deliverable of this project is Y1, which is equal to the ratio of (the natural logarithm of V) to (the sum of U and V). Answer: 0.182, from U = 2.27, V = 2.28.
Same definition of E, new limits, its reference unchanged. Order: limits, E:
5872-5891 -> 0.07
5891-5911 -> 0.11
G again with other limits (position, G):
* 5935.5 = 7.38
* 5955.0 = 7.50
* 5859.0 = 7.76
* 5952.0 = 7.77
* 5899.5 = 6.71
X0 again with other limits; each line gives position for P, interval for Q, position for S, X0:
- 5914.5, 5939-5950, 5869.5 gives 9.6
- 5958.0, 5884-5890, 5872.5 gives 7.5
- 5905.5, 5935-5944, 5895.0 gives 6.2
